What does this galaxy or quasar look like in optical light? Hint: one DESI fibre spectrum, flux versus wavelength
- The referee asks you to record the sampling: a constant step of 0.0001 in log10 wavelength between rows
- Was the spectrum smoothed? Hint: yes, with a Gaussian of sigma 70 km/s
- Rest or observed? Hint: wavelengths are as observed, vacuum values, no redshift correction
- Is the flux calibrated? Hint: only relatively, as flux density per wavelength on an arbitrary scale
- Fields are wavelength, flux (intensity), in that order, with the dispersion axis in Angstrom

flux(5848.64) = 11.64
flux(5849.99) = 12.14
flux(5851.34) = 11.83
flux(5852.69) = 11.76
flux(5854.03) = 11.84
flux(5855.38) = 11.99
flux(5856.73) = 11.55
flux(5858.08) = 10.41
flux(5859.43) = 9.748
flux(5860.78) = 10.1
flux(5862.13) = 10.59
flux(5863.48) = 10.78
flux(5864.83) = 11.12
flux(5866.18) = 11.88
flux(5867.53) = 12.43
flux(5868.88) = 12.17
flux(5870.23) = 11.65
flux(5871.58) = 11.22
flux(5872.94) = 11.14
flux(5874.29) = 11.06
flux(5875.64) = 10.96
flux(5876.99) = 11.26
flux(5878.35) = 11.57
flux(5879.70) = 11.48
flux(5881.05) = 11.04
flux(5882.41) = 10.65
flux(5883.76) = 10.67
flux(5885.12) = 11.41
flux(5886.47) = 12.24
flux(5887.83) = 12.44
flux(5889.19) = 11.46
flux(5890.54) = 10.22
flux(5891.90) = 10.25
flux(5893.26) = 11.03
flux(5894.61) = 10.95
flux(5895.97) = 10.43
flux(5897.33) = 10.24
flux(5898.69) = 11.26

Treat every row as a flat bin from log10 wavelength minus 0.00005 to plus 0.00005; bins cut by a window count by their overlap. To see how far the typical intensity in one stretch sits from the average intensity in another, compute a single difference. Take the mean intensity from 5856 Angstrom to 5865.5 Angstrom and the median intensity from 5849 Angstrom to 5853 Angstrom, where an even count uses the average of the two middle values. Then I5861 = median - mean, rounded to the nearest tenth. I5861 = 1.2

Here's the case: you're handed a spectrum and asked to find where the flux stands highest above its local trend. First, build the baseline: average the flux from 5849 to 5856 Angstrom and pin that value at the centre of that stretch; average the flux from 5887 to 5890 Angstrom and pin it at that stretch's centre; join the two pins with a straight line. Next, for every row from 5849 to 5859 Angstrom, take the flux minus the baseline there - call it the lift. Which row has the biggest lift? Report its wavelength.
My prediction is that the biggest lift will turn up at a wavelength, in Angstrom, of 5849.99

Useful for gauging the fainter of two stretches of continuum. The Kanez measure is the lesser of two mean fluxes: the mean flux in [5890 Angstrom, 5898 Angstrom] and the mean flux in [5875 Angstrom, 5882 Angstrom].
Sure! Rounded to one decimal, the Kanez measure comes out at 10.5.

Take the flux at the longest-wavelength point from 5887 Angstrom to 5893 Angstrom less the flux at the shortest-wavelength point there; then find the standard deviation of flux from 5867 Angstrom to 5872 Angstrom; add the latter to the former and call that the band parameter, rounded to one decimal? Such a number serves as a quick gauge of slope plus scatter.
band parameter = -1.7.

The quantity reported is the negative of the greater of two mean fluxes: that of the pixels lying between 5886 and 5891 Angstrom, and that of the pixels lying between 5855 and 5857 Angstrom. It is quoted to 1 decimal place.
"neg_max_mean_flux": -11.8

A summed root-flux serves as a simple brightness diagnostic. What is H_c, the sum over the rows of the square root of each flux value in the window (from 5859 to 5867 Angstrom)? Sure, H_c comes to 19.6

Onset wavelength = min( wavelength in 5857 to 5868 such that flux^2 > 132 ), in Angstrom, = 5866.18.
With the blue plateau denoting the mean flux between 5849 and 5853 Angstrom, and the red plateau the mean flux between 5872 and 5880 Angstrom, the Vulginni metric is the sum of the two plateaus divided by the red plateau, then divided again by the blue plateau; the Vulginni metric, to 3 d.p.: 0.173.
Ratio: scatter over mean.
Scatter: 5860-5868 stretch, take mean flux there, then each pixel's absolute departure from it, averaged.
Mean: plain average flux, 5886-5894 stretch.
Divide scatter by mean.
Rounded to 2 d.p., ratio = 0.06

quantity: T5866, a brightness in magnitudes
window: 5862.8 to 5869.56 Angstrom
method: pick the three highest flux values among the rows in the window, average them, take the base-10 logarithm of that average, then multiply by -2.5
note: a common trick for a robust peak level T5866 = -2.71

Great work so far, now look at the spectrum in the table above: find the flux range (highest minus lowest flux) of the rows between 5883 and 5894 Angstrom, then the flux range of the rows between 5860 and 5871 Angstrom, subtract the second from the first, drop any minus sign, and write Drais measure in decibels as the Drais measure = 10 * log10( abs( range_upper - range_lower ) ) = -10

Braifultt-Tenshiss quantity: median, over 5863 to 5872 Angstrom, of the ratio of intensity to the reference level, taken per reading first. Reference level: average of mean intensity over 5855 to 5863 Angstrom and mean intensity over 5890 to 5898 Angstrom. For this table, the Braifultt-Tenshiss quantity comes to 1.10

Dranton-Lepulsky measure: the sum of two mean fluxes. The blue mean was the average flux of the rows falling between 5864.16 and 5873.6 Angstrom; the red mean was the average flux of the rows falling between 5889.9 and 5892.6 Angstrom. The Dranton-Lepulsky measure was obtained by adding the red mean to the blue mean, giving 21.9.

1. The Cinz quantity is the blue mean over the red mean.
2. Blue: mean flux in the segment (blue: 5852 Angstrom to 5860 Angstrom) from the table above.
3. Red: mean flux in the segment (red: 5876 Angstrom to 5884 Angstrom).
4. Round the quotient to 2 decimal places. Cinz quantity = 1.01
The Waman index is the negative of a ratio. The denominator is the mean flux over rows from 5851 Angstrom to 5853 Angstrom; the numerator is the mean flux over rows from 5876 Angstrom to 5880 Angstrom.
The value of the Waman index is -0.97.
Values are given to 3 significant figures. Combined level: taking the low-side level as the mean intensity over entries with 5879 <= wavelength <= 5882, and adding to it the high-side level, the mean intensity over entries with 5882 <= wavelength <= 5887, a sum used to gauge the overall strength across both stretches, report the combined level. 22.5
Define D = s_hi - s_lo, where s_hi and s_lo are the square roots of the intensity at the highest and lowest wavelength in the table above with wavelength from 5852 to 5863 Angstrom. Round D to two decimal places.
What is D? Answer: -0.18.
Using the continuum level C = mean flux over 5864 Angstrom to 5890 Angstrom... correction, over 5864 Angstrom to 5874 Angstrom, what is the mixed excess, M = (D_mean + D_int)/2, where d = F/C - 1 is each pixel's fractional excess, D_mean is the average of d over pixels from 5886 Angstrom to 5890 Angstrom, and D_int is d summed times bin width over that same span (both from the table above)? 0.08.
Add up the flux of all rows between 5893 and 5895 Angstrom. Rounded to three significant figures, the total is 22.0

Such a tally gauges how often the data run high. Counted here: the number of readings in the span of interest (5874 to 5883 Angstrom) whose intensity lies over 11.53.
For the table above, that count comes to 1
